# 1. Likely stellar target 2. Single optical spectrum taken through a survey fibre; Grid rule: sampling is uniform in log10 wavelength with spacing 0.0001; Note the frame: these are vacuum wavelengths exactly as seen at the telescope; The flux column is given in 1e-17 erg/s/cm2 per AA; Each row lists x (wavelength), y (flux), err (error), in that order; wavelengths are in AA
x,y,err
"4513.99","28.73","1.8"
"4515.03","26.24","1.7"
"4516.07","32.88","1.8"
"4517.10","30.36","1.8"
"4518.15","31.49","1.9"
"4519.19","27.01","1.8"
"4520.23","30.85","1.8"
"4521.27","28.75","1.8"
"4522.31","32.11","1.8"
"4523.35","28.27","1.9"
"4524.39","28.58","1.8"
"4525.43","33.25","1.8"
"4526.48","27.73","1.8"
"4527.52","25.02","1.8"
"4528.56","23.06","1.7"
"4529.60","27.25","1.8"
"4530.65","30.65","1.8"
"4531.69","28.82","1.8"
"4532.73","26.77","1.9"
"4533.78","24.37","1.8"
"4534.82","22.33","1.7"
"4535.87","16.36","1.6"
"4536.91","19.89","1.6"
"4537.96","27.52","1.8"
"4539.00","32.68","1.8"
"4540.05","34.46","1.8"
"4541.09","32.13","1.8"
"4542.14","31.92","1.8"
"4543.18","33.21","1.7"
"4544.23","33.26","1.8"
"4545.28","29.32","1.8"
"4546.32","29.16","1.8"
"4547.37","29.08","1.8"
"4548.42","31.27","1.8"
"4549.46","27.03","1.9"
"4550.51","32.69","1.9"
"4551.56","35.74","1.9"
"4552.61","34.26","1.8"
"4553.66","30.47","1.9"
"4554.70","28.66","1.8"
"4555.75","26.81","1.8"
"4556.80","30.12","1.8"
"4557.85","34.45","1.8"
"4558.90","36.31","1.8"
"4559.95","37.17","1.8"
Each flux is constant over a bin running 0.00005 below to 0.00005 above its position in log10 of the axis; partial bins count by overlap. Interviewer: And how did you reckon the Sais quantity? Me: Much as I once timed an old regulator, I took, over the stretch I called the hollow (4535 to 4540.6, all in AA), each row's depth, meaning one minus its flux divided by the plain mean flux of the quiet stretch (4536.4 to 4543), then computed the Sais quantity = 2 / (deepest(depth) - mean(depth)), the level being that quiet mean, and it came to 6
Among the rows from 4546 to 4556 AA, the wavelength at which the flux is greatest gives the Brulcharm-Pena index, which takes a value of 4551.56 AA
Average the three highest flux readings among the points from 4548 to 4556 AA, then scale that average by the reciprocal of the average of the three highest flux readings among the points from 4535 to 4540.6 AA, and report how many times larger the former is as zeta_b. 1.08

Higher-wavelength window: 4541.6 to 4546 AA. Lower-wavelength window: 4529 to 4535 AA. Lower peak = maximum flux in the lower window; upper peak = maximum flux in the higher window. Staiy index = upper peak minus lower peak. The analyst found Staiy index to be 2.6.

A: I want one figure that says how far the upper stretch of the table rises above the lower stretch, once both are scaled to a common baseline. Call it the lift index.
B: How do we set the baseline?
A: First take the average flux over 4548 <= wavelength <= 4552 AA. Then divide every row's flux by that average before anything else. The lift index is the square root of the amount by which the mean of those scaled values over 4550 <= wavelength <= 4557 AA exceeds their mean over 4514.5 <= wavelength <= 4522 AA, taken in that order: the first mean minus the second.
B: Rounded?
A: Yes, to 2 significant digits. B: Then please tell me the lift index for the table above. 0.22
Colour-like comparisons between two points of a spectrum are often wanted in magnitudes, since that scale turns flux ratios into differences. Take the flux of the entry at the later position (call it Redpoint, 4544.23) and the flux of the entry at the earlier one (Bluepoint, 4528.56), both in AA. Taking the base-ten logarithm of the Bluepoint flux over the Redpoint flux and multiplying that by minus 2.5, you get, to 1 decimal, 0.4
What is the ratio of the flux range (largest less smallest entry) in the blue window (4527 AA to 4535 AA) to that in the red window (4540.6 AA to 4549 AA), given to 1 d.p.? 2.0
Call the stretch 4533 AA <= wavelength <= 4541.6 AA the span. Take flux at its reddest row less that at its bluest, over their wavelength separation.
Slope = 1.1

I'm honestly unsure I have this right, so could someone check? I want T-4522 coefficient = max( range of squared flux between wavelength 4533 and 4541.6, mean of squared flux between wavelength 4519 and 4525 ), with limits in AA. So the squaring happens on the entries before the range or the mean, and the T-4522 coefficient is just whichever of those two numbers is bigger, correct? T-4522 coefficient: 920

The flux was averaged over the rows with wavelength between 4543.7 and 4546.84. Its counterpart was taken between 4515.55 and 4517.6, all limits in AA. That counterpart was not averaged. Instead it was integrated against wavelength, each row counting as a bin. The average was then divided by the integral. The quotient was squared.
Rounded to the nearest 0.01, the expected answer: 0.22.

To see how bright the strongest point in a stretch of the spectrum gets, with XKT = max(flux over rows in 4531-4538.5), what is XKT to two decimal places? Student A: 28.82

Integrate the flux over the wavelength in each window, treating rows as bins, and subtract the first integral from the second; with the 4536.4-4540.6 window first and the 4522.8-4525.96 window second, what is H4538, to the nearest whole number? -26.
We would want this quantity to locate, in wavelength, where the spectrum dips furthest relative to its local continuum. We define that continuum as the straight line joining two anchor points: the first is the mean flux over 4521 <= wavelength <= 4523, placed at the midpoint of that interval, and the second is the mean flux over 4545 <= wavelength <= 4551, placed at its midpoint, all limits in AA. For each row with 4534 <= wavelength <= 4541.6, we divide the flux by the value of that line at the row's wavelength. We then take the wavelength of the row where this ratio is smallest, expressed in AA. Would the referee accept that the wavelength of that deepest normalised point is 4535.87 AA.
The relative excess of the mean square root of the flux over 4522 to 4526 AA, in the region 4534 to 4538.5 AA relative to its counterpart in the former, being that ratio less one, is -0.16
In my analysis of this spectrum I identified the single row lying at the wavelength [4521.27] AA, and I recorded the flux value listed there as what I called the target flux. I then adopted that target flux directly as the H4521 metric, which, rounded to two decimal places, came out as 28.75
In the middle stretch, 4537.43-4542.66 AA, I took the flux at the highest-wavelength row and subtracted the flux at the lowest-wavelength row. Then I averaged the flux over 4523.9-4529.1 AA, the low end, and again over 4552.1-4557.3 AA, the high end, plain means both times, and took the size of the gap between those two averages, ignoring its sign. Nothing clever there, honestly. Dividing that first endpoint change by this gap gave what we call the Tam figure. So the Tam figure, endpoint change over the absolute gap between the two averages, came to 2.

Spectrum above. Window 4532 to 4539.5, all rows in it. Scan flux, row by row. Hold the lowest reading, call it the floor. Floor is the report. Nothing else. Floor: 16.36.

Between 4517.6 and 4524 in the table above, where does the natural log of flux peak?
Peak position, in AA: 4522.31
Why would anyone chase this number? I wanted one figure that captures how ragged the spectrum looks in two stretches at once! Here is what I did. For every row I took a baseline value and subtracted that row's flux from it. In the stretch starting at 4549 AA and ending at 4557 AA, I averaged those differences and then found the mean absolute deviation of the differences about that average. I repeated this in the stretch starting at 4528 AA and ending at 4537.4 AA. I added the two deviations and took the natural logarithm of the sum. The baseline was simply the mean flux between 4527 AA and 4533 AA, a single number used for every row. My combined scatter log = 1.82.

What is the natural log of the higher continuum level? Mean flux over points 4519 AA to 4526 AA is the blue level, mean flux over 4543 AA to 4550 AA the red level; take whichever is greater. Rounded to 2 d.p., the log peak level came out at 3.41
